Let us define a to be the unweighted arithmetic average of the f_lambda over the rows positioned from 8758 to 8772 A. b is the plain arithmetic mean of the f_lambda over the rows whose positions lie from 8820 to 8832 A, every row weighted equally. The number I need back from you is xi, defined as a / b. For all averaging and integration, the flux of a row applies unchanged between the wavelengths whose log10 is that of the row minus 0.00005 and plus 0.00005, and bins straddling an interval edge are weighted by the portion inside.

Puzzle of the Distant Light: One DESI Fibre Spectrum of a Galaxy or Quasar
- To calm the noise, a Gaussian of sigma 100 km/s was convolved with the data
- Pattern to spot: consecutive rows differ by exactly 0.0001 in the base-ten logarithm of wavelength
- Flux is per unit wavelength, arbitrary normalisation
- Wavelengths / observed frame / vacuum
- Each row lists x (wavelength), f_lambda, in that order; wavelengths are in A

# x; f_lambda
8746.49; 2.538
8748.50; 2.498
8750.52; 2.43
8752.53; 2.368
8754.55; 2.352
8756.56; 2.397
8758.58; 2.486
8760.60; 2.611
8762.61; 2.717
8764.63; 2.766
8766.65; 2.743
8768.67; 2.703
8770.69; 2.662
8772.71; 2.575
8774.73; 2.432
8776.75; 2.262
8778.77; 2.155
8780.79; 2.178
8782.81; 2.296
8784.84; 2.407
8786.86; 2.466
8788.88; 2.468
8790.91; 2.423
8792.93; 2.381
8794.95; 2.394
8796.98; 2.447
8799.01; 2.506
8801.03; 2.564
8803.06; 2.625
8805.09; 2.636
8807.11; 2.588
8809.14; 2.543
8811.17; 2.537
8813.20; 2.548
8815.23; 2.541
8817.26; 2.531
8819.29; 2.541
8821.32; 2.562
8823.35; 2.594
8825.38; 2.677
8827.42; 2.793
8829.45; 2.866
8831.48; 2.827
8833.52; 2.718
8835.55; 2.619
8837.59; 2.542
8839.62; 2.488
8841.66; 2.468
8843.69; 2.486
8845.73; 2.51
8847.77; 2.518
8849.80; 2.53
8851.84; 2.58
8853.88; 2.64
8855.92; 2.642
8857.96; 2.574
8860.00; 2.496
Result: 0.98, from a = 2.67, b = 2.72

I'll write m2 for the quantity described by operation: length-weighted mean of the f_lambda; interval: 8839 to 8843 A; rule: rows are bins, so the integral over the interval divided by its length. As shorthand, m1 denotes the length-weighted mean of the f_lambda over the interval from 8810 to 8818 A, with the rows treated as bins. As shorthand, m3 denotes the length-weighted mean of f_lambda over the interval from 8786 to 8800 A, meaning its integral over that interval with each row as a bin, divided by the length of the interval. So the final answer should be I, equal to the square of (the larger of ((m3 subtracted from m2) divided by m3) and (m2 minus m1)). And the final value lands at 0.000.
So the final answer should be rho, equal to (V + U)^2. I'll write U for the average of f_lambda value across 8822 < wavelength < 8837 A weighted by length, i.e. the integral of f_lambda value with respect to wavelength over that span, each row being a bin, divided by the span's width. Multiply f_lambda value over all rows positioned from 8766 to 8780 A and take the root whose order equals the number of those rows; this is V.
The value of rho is 27.2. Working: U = 2.72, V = 2.50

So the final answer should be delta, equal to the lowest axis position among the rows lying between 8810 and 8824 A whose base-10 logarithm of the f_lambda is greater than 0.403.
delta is 8811.17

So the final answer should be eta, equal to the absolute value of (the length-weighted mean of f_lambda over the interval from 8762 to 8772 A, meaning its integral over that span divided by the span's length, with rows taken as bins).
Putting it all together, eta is 2.71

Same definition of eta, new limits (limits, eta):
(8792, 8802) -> 2.46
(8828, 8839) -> 2.71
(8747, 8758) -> 2.42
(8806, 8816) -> 2.55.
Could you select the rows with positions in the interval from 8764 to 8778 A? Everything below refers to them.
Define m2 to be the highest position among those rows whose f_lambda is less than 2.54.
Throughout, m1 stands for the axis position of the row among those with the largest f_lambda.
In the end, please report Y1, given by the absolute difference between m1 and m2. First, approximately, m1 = 8764.63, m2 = 8776.75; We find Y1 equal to 12.1 A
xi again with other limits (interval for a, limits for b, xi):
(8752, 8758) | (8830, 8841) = 0.90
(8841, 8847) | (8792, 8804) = 1.00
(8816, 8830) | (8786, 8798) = 1.09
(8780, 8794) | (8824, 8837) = 0.86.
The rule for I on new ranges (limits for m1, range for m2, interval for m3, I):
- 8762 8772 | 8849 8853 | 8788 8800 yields 0.003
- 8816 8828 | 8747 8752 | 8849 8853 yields 0.001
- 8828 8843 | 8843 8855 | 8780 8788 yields 0.007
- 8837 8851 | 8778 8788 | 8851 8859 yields 0.013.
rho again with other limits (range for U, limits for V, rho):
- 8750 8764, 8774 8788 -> 23.1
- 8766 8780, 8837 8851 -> 25.0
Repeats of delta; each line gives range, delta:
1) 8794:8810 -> 8801.03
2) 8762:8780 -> 8762.61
